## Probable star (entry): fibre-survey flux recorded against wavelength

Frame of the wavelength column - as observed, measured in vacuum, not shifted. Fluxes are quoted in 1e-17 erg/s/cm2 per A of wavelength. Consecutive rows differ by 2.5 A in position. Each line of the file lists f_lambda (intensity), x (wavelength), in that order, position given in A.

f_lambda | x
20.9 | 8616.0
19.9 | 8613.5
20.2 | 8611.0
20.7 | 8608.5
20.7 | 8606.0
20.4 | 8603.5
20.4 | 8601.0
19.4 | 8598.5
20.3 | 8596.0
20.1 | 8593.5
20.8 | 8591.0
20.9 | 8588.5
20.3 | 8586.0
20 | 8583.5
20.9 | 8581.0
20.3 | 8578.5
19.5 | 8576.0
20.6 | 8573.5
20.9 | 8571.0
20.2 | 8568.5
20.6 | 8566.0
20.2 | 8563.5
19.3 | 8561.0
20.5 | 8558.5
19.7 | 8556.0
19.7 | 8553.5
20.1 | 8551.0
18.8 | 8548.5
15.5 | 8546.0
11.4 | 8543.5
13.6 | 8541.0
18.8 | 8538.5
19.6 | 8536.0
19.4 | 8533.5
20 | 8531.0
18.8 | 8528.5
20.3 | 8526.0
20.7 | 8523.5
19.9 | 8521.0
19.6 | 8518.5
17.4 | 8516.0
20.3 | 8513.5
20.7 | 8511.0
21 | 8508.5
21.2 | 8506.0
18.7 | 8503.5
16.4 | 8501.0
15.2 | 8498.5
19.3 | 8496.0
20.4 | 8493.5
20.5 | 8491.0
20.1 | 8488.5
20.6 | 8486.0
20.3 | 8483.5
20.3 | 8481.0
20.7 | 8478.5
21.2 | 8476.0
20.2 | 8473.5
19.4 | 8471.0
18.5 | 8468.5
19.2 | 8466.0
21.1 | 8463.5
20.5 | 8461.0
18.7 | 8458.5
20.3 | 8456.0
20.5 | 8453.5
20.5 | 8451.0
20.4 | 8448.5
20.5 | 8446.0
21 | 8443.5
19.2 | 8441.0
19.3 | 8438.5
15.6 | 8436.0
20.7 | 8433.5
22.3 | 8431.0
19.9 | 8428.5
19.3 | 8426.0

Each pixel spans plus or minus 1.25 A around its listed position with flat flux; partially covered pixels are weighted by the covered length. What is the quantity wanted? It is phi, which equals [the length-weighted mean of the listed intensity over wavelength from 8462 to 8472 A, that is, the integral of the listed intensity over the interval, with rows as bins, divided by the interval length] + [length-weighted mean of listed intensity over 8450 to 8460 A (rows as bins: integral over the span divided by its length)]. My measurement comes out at 39.6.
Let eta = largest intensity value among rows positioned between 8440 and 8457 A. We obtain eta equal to 21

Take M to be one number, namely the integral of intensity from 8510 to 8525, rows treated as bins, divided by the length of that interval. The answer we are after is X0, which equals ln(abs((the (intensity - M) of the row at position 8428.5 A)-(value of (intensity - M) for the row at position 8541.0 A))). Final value 1.8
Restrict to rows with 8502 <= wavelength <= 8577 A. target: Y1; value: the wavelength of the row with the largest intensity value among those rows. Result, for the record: 8506.0 A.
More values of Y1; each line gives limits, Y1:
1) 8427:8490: 8431.0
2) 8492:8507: 8506.0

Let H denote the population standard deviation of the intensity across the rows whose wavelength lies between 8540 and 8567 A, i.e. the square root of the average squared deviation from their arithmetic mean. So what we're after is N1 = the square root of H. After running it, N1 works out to 1.73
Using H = 3.0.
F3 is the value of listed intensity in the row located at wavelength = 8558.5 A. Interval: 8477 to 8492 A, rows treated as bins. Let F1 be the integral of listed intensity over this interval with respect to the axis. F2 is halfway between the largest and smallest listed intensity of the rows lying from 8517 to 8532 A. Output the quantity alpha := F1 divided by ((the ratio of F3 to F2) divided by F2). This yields 5830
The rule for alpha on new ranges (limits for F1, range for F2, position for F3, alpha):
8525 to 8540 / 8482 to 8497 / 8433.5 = 5587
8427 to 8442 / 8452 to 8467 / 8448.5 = 5679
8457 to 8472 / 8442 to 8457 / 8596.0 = 6170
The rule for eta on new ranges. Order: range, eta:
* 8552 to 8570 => 20.6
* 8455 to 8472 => 21.1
